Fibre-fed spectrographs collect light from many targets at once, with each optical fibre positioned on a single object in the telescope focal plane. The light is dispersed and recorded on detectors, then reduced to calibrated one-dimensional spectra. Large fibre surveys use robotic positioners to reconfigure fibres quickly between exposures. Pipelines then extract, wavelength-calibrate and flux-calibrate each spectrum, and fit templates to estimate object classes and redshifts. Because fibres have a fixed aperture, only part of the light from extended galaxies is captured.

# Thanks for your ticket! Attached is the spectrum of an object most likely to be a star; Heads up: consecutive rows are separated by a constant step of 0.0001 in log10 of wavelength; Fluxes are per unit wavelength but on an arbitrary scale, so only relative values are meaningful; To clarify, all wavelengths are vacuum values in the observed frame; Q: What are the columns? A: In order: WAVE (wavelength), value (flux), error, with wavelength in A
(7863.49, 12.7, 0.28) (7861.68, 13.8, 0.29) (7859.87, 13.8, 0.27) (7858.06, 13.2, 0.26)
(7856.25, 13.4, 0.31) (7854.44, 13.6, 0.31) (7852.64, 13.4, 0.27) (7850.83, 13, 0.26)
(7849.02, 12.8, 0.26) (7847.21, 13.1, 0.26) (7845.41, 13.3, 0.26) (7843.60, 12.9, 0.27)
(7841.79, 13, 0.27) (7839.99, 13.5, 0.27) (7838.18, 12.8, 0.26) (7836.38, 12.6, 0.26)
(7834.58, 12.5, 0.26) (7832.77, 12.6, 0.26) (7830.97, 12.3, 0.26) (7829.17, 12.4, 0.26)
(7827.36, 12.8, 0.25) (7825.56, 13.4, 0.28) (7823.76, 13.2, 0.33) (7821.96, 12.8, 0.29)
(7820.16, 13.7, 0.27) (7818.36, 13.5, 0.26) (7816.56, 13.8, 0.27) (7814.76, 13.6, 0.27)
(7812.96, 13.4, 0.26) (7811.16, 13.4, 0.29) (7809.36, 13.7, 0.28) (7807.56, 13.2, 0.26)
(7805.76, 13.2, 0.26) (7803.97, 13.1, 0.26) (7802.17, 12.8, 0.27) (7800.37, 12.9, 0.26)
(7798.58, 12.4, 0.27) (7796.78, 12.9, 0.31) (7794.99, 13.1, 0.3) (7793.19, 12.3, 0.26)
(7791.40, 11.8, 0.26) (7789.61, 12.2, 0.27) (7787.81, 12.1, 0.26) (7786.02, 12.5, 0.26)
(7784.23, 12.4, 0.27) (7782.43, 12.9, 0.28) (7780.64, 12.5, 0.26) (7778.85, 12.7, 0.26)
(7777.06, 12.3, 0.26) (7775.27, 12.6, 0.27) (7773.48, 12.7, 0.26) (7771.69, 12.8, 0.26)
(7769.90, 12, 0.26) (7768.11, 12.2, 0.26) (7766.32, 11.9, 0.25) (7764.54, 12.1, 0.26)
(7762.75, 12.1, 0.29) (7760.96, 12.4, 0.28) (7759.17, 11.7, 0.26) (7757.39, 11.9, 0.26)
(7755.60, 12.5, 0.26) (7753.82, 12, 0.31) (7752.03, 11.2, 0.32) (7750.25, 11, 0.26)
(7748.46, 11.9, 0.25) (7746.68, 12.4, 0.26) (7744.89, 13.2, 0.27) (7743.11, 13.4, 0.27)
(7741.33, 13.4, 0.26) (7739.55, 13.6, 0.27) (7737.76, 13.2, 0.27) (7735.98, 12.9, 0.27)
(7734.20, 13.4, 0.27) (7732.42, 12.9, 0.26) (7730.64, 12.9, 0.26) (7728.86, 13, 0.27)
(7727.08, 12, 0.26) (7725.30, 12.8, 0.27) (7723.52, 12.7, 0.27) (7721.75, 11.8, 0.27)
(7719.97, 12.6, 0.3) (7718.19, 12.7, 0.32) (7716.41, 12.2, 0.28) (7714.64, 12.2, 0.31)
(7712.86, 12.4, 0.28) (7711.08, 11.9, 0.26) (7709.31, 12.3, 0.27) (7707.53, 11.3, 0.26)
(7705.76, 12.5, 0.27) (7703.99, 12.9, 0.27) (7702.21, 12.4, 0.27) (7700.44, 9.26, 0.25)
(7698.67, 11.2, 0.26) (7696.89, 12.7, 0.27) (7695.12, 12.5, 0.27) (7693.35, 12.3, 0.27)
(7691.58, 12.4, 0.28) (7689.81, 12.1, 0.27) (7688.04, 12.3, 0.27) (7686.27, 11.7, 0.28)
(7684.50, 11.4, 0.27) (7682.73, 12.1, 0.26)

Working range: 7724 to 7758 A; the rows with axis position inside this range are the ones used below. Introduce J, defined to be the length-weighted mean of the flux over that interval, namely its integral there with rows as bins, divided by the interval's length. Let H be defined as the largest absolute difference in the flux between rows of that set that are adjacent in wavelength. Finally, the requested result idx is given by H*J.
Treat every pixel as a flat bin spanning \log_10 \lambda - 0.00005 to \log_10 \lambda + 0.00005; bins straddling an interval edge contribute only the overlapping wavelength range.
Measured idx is 12.6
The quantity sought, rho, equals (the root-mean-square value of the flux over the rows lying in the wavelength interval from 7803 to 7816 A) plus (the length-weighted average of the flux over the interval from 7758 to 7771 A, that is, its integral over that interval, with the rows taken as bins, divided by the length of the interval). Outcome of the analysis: 25.4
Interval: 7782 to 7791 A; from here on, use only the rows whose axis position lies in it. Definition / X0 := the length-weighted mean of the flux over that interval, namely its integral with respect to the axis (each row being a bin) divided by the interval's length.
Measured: 12.4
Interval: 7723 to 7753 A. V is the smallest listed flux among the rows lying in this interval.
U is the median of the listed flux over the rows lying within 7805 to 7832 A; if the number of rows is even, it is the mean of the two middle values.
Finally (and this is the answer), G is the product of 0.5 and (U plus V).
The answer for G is 12.2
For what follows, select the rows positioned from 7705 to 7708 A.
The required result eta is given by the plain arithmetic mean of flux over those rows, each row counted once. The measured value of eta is 11.9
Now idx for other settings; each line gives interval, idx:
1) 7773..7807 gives 10.1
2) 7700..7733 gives 38.6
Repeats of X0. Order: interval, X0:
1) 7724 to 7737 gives 12.8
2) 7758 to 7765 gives 12.1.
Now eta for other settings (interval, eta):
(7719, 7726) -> 12.5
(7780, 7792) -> 12.3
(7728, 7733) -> 12.9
